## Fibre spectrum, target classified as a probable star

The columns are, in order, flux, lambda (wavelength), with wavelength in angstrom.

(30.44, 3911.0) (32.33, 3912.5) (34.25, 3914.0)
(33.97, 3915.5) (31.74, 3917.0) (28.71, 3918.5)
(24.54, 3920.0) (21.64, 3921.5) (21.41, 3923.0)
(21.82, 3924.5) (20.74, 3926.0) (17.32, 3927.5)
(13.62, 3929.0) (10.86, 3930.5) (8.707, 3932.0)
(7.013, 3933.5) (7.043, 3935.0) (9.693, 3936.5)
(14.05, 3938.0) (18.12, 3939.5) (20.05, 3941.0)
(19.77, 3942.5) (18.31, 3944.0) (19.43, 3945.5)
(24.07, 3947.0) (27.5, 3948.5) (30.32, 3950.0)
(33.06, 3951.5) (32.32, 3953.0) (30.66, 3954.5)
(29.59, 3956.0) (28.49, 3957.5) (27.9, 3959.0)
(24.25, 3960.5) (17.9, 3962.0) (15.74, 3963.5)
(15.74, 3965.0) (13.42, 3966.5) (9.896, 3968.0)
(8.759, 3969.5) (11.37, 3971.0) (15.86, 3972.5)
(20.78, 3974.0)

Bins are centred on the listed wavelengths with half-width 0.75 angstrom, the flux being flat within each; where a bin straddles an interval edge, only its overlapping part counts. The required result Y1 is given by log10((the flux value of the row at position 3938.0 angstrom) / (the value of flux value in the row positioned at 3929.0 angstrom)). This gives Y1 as 0.01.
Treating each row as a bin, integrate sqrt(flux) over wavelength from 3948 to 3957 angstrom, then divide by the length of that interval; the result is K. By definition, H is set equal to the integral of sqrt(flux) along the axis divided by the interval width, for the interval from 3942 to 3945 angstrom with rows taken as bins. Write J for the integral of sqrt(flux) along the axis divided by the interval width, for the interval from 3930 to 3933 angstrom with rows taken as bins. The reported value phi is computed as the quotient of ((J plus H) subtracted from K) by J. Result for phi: -0.6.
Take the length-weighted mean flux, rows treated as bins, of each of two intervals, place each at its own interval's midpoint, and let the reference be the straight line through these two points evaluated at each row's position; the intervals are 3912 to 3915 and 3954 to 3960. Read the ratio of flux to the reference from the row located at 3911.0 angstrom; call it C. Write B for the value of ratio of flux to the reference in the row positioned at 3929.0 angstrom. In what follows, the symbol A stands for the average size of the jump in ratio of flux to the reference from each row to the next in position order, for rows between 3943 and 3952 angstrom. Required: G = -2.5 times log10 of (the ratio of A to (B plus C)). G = 2.78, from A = 0.103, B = 0.43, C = 0.90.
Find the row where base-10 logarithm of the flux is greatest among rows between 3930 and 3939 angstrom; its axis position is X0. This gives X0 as 3938.0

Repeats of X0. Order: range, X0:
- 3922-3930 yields 3924.5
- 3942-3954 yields 3951.5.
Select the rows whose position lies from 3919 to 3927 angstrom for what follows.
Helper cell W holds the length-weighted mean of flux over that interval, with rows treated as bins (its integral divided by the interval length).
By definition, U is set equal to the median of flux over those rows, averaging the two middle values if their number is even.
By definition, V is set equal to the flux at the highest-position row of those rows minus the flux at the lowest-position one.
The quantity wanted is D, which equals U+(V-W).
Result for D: -4.3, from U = 22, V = -4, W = 22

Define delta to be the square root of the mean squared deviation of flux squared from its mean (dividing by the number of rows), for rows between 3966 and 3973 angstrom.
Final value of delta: 63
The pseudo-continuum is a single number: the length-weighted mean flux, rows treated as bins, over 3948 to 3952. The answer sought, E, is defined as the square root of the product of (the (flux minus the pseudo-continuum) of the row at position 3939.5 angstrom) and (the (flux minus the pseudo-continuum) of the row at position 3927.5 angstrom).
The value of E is 12.6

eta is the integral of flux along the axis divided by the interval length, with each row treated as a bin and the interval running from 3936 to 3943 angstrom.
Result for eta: 16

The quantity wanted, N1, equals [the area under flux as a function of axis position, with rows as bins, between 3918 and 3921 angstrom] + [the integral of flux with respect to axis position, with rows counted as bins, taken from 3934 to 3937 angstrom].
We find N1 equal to 103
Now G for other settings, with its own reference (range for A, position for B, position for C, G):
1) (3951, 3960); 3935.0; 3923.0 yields 3.68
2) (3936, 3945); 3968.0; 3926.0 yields 2.76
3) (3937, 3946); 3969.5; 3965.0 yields 2.94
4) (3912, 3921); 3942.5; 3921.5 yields 3.22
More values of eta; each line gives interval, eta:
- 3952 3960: 30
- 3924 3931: 17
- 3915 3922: 28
